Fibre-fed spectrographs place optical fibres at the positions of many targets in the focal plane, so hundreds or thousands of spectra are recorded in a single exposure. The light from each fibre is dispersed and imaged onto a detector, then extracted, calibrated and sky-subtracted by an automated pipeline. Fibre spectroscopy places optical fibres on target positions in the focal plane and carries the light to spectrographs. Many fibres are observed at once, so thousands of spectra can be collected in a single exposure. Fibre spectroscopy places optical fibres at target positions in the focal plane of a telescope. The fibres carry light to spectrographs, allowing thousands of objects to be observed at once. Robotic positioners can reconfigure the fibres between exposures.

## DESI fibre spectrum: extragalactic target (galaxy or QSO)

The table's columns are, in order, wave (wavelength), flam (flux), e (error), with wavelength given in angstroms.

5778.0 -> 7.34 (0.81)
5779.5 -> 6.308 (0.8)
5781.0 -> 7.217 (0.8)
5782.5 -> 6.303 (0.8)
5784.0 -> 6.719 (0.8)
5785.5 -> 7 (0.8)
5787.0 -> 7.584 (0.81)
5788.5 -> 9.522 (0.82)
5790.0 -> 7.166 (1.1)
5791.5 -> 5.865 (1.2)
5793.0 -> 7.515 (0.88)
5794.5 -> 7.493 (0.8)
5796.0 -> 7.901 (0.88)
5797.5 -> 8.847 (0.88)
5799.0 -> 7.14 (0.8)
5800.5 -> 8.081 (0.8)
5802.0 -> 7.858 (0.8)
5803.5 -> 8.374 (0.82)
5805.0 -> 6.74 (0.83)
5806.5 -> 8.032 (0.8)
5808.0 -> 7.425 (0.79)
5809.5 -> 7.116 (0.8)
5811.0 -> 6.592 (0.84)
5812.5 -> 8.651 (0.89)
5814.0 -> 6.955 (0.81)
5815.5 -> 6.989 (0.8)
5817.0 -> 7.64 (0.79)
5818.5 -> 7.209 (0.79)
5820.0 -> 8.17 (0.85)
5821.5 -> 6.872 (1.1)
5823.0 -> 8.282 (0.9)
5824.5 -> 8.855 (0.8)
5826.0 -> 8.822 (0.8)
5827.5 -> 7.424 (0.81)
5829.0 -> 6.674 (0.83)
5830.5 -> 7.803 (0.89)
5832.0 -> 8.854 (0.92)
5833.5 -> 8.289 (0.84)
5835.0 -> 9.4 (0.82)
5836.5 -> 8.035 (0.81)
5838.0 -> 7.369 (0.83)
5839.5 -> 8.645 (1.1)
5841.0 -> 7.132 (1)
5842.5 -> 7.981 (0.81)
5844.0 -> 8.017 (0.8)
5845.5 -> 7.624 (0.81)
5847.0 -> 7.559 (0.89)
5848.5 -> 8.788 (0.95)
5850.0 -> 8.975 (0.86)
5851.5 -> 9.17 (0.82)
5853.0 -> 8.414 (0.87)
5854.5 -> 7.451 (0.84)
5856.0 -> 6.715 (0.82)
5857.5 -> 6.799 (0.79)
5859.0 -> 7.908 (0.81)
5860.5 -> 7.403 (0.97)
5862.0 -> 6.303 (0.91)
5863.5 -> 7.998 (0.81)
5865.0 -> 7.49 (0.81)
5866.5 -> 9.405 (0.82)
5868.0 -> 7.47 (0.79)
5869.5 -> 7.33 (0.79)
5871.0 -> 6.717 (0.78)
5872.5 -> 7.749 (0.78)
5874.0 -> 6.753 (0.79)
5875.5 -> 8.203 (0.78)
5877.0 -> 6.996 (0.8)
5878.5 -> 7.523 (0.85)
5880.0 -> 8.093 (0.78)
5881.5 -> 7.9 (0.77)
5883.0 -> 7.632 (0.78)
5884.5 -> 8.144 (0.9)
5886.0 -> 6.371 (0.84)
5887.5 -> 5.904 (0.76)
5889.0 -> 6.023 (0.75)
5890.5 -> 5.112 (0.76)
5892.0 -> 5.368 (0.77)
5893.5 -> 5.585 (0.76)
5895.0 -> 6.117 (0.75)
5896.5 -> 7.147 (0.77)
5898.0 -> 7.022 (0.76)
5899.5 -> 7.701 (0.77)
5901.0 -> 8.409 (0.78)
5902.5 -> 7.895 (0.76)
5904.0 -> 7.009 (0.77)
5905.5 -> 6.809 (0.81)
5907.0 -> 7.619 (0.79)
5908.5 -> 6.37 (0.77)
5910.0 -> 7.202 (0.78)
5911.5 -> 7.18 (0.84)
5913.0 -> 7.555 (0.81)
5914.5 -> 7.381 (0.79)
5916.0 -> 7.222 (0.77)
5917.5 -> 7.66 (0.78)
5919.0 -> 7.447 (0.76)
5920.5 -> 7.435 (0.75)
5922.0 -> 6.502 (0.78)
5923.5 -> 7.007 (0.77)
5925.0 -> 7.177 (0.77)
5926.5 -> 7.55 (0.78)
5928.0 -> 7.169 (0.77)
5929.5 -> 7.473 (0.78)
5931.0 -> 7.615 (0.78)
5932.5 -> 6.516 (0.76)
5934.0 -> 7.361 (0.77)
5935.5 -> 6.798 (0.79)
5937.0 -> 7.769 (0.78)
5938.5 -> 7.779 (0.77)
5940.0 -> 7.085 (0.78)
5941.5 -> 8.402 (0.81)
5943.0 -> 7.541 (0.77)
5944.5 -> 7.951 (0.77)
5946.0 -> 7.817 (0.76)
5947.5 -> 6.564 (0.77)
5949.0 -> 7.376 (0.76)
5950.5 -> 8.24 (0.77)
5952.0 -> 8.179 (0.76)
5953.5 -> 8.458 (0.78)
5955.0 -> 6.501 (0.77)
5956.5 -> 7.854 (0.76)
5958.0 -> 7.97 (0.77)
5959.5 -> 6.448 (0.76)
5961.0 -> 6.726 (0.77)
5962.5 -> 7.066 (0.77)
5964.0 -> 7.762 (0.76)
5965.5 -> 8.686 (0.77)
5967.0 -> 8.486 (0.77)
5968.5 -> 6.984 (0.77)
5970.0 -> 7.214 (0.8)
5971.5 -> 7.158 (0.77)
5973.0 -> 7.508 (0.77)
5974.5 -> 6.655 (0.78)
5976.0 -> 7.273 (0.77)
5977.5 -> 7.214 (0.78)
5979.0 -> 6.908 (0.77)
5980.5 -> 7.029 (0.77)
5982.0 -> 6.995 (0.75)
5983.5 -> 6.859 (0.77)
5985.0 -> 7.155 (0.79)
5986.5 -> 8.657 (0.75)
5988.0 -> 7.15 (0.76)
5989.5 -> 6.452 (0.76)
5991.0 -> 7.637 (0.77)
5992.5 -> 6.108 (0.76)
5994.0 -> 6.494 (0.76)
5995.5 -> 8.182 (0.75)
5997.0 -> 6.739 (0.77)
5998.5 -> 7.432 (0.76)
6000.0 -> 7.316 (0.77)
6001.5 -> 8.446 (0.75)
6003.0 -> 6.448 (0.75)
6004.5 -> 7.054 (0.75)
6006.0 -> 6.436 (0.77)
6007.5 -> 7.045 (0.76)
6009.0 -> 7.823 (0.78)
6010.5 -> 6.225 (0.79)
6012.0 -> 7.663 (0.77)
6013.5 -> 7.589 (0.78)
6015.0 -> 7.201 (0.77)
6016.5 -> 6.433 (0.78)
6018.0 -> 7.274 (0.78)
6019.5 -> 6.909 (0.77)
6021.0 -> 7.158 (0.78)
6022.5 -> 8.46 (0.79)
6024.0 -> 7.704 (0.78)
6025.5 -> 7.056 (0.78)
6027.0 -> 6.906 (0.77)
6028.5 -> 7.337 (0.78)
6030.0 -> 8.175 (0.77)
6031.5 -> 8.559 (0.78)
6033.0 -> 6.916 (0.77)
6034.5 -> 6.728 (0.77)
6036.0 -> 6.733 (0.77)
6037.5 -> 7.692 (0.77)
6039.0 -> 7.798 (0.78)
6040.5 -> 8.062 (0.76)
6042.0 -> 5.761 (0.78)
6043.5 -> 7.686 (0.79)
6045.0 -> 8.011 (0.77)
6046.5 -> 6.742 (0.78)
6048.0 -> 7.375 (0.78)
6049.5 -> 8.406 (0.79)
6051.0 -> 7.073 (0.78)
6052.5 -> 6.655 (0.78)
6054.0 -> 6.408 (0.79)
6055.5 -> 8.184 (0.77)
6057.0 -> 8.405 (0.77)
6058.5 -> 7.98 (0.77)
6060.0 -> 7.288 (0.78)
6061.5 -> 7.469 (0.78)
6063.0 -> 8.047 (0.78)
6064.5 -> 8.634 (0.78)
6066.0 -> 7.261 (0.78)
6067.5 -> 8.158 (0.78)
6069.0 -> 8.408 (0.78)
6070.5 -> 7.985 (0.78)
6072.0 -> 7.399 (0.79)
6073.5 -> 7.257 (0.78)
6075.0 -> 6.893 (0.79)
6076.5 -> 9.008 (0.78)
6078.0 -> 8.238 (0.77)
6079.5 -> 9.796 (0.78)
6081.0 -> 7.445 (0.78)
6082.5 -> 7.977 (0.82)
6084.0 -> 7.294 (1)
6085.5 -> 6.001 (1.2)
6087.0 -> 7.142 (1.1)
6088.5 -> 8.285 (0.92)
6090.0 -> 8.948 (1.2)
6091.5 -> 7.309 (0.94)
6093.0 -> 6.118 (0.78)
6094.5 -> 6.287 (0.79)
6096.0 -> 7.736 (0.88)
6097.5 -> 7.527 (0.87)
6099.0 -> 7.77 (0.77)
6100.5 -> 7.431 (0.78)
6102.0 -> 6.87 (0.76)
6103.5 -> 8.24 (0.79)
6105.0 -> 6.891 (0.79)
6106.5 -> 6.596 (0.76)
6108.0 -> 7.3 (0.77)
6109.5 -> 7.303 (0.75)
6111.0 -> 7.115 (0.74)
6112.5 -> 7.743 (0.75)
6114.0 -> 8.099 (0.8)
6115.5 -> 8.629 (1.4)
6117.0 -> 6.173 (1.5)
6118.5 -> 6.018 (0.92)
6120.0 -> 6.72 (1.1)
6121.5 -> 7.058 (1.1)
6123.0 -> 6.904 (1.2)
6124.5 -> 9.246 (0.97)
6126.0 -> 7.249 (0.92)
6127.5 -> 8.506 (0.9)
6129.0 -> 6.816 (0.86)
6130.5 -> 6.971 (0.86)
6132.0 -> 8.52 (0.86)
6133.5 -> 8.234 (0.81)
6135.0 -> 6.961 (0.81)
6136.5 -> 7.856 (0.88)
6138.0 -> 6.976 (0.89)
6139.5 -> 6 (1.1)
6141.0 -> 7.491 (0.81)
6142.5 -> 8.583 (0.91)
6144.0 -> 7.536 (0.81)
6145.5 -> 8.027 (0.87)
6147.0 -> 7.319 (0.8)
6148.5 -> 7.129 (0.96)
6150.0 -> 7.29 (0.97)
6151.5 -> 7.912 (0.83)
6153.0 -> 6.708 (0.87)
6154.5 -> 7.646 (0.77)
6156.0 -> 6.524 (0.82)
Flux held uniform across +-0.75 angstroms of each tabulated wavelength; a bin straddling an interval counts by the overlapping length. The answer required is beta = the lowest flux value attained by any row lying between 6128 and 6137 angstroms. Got 6.816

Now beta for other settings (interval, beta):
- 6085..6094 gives 6.001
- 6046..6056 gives 6.408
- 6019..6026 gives 6.909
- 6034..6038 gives 6.728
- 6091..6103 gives 6.118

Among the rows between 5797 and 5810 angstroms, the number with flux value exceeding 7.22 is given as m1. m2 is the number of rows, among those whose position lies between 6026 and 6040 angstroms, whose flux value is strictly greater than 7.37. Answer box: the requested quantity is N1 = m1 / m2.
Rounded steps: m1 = 6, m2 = 4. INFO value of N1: 1.5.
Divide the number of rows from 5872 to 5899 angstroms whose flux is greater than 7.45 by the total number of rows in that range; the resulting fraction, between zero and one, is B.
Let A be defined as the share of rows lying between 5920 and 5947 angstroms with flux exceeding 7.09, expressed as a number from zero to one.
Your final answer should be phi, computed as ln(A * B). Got -1.27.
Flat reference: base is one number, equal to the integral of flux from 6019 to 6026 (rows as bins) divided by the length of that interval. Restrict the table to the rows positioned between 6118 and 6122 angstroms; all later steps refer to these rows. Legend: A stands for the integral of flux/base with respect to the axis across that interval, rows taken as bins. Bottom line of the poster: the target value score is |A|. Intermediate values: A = 3.53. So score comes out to 3.5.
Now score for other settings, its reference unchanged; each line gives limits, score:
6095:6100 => 5.1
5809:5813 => 4.0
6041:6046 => 4.8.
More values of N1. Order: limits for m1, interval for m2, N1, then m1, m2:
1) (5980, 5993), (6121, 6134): 0.5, 2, 4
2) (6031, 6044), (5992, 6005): 1.7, 5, 3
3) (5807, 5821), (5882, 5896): 2.0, 4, 2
